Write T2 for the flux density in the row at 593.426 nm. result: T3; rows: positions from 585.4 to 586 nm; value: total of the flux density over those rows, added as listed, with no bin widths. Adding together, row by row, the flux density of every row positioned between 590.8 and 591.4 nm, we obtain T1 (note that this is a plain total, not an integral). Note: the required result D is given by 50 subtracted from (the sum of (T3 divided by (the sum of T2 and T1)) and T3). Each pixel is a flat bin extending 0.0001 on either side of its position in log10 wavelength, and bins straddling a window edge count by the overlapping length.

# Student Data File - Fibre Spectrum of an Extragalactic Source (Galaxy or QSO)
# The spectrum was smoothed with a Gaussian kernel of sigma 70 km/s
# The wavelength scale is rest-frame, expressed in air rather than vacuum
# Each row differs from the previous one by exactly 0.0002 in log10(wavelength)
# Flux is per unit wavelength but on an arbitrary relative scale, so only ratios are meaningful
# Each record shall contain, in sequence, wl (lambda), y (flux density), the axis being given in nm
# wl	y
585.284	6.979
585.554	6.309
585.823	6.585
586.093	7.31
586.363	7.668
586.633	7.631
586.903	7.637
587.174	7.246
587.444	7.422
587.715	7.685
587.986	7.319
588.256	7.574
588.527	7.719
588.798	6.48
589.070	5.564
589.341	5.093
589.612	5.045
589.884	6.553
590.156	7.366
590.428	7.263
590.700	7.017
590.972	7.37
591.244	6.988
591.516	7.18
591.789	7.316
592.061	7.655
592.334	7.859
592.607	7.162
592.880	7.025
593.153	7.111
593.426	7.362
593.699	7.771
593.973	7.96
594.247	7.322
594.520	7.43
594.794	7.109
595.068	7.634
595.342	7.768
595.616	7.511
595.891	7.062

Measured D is -36.5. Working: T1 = 14.4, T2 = 7.362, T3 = 12.9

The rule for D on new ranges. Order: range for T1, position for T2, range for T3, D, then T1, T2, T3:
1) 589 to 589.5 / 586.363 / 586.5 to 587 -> -33.9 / 10.7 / 7.668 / 15.3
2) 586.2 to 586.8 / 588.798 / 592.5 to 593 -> -35.2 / 15.3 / 6.48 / 14.2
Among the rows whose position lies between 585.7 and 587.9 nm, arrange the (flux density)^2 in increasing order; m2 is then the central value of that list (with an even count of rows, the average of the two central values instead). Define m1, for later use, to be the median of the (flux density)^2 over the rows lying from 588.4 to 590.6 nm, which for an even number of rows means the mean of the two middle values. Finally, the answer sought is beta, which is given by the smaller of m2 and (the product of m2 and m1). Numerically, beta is 56.7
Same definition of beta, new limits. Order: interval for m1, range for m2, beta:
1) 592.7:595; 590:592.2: 53.1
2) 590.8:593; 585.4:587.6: 54.3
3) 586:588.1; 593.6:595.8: 57.3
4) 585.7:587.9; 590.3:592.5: 53.1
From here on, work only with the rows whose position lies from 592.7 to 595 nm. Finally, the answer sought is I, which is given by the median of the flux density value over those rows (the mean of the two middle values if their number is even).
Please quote 7.34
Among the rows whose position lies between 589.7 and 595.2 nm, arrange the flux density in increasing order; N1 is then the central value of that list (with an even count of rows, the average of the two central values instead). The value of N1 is 7.32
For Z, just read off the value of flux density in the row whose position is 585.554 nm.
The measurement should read 6.309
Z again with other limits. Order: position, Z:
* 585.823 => 6.585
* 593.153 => 7.111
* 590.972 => 7.37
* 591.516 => 7.18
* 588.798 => 6.48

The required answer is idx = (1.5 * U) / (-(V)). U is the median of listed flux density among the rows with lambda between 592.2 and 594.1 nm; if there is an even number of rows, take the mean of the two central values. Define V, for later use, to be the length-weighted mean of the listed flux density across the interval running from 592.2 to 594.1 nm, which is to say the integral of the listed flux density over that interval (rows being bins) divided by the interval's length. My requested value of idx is -1.48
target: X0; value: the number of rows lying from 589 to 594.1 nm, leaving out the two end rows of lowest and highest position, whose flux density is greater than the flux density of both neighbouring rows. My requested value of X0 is 3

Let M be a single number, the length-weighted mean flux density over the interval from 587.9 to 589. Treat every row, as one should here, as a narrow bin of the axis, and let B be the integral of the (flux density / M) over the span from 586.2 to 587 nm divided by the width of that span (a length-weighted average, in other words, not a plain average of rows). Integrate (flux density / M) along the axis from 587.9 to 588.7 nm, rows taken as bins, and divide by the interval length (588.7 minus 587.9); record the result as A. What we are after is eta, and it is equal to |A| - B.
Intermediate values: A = 1.05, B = 1.07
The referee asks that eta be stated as -0.018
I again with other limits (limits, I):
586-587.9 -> 7.63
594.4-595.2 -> 7.43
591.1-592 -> 7.18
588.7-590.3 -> 6.02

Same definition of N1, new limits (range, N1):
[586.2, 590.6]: 7.34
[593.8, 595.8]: 7.51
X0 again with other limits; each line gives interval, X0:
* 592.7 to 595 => 2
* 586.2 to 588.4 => 2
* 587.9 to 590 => 1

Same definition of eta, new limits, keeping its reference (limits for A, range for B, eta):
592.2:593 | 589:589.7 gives 0.297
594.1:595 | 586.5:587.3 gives -0.025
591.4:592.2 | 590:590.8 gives 0.026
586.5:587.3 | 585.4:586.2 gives 0.109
